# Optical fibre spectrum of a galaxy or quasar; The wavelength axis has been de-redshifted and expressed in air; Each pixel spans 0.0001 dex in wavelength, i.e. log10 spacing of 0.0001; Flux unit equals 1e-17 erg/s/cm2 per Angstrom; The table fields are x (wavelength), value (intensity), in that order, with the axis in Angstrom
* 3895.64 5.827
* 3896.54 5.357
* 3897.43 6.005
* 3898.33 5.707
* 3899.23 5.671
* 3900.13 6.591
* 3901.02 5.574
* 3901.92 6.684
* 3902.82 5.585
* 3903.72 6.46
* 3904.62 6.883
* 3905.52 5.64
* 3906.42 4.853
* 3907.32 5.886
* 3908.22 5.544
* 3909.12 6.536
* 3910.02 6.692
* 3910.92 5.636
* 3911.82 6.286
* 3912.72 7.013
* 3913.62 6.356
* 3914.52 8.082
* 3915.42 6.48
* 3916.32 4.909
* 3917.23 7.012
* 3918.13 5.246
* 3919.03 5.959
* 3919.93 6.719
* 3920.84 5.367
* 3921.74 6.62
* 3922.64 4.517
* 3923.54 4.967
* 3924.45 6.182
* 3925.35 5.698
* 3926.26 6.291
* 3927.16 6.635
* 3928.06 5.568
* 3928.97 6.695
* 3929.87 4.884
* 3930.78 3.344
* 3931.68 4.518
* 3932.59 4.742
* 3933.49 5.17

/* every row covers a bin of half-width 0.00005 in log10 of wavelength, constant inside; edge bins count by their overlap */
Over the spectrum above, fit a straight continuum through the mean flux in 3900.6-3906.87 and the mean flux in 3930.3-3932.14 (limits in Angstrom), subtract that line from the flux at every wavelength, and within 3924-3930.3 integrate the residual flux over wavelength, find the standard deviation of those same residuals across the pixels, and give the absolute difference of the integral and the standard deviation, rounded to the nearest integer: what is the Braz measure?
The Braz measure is 11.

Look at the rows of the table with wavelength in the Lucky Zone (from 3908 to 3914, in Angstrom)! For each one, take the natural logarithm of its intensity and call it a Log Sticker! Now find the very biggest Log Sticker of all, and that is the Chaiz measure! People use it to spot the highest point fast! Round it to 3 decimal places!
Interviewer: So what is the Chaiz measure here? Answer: 1.948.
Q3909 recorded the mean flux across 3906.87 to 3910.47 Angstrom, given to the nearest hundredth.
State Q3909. 6.16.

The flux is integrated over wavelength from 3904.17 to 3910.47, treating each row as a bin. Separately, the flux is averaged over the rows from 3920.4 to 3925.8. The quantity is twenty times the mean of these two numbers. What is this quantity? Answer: 434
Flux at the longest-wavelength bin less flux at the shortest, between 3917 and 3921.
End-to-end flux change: -1.6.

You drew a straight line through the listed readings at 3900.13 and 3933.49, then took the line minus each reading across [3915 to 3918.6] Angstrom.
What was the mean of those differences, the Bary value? -0.03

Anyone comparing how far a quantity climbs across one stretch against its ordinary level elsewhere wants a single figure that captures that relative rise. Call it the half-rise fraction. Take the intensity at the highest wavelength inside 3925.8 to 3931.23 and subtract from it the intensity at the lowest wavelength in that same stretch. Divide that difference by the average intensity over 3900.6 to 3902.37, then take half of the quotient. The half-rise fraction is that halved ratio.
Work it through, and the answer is -0.24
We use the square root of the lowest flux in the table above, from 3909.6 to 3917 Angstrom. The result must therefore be 2.22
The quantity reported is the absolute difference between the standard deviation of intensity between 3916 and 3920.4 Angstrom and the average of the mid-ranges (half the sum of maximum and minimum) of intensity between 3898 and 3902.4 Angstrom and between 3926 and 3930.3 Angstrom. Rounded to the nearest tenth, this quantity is 5.1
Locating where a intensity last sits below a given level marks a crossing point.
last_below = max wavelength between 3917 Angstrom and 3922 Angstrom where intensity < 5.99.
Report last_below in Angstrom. 3920.84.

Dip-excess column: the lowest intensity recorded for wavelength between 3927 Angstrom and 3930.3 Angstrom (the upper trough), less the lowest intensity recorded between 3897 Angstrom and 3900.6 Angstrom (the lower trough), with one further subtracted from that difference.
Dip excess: -1.79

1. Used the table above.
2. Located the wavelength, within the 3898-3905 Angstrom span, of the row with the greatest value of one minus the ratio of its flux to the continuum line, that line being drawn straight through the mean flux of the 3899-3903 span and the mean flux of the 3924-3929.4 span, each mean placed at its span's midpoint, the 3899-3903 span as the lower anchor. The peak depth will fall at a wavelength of 3901.02 Angstrom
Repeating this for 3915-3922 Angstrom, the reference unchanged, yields 3916.32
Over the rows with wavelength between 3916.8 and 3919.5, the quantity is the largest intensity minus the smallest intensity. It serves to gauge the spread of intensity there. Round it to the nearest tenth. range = 1.8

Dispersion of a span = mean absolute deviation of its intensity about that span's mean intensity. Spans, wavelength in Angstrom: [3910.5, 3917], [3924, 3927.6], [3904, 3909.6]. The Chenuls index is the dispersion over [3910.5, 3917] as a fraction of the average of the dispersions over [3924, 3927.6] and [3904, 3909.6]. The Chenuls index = 1.7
